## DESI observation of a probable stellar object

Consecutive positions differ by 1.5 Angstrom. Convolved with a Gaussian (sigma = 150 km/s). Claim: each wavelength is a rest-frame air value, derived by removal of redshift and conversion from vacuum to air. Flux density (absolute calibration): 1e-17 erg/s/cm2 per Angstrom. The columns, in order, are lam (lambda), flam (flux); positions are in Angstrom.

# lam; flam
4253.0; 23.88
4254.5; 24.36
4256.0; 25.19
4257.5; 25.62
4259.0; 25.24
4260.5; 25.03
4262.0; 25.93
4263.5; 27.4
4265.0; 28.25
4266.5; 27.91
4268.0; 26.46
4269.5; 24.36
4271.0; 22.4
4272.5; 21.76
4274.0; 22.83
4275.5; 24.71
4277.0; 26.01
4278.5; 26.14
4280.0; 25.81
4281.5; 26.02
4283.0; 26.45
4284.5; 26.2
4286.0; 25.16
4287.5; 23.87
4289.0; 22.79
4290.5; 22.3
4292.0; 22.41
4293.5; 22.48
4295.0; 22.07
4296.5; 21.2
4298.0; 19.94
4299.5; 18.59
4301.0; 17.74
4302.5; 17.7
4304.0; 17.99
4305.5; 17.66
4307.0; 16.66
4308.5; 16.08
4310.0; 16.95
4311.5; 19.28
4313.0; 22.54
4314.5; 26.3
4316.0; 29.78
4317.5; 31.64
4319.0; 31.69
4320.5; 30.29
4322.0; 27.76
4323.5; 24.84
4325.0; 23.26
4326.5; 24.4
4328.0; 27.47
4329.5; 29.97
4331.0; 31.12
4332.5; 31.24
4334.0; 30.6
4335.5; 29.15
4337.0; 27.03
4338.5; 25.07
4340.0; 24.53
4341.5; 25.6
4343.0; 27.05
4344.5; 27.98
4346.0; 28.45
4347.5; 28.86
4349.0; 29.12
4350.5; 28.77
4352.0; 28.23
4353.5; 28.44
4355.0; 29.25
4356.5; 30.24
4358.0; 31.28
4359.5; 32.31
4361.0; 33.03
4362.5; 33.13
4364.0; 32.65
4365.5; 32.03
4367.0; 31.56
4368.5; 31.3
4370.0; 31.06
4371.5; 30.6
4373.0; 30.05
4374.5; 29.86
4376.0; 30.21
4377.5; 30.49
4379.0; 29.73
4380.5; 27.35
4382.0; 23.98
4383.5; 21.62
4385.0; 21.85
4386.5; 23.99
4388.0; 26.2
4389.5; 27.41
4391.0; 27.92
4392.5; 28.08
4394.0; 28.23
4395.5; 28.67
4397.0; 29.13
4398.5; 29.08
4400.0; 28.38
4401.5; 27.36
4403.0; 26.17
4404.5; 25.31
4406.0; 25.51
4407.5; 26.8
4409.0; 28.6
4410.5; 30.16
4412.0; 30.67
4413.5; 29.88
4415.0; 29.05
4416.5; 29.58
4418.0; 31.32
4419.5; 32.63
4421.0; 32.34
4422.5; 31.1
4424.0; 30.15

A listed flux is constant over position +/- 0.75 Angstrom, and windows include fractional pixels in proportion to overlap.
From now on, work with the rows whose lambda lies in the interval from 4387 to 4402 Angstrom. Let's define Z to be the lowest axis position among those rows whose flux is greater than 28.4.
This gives 4395.5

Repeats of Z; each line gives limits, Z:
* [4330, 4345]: 4331.0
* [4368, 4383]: 4368.5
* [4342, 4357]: 4346.0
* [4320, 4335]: 4320.5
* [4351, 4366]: 4353.5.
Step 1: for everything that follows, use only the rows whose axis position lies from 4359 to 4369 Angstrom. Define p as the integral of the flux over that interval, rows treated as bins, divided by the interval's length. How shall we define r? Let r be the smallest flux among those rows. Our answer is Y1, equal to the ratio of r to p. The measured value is 0.97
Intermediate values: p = 32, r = 31.3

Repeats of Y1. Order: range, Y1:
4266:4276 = 0.90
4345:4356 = 0.98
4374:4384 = 0.78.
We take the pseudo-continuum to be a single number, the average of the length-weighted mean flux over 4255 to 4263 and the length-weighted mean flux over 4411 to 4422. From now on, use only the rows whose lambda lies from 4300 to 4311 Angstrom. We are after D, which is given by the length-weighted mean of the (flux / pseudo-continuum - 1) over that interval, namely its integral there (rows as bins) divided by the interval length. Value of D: -0.38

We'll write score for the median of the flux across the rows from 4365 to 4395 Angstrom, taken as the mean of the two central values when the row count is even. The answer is 29.0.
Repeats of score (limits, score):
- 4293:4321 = 19.9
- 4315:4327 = 28.8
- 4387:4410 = 27.9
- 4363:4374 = 31.3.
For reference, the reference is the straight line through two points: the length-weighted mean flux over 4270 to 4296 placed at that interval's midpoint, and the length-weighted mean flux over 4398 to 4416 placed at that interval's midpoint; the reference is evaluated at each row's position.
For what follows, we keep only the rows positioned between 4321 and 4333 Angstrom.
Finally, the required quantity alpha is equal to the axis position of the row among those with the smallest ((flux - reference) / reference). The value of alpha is 4325.0 Angstrom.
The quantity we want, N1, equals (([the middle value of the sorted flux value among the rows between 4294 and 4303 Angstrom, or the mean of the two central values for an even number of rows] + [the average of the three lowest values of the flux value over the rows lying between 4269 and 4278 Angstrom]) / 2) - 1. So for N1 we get 19.8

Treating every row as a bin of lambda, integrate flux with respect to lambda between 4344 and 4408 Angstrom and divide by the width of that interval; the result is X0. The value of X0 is 28.7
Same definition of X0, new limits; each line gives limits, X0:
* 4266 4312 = 22.2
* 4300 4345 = 24.9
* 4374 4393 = 26.8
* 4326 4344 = 27.8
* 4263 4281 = 25.3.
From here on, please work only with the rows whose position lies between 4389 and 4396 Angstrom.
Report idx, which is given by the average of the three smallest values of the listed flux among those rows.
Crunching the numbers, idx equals 27.8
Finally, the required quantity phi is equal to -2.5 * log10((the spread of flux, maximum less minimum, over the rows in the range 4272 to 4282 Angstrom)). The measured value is -1.6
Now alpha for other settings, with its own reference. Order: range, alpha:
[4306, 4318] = 4308.5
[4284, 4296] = 4295.0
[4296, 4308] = 4307.0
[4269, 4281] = 4272.5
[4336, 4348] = 4340.0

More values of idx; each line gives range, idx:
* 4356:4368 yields 31.0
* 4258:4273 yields 22.8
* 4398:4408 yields 25.7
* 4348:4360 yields 28.5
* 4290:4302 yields 18.8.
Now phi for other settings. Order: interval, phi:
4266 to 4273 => -2.0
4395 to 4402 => -0.6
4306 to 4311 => 0.2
